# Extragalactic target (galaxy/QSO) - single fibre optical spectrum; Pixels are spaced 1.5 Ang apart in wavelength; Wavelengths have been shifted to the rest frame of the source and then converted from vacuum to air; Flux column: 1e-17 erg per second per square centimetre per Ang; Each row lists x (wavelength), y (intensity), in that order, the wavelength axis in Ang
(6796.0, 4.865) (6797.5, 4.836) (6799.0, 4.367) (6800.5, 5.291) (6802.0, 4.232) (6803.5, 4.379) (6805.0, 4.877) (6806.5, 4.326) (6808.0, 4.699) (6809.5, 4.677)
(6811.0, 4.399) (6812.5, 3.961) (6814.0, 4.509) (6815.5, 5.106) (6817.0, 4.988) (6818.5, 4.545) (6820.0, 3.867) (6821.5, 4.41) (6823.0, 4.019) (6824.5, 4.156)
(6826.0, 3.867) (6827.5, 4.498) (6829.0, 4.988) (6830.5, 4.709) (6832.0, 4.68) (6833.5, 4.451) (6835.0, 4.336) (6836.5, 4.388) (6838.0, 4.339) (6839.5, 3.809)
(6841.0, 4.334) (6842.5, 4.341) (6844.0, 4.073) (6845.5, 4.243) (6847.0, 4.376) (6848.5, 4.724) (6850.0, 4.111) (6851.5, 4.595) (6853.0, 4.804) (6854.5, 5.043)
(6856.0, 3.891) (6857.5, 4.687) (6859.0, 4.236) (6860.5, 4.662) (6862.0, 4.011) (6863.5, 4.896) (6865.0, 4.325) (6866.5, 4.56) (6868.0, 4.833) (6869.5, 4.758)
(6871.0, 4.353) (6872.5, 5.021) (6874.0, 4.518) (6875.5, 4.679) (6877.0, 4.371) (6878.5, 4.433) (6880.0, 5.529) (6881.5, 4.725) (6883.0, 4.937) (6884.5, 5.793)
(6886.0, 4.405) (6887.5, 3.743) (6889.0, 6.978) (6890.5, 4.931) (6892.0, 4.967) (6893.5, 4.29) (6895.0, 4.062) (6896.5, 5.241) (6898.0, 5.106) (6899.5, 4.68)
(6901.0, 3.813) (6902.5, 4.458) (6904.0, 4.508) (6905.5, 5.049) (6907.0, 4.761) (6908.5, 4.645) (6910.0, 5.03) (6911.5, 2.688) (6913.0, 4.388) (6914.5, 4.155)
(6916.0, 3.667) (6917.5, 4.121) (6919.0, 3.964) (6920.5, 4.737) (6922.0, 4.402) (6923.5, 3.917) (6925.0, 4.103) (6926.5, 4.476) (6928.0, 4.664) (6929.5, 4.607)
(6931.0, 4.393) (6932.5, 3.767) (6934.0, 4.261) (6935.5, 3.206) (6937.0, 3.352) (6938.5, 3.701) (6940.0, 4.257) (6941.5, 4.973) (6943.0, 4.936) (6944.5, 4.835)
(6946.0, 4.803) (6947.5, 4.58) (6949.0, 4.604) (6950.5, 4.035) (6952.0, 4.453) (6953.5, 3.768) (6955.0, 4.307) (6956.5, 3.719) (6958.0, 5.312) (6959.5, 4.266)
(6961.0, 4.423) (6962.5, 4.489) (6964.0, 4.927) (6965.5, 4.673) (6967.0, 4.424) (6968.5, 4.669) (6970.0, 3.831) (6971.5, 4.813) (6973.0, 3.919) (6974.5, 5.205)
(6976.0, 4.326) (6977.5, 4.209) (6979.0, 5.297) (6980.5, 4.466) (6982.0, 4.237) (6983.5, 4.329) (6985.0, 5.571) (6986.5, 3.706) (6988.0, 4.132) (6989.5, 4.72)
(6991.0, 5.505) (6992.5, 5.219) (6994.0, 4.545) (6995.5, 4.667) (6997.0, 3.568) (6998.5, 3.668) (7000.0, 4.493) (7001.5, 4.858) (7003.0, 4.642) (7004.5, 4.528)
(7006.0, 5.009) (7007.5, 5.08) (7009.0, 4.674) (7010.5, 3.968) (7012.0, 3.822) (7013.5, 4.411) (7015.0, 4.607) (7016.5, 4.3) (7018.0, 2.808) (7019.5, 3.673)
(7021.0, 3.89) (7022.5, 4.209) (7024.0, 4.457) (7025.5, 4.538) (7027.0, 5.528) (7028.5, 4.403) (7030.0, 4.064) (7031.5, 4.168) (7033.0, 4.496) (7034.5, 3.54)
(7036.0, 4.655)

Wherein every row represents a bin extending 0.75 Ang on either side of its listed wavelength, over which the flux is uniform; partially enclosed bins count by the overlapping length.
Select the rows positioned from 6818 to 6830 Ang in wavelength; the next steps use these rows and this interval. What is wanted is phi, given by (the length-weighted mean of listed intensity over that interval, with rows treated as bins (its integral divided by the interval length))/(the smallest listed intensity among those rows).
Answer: 1.11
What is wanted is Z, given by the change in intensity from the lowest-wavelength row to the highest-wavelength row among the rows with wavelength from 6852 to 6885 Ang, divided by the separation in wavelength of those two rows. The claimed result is 0.03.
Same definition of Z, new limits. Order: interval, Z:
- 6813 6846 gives -0.01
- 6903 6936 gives -0.04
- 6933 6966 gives 0.01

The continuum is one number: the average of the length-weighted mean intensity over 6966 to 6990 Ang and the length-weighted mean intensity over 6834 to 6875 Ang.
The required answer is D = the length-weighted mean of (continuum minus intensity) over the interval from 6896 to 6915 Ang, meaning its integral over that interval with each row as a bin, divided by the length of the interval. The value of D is -0.02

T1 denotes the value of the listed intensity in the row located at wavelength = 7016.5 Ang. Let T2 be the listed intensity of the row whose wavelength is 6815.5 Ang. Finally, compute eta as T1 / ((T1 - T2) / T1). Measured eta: -23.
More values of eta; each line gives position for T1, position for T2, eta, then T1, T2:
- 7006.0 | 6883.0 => 348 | 5.009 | 4.937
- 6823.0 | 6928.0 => -25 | 4.019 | 4.664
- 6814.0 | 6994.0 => -565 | 4.509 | 4.545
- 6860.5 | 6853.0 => -153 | 4.662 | 4.804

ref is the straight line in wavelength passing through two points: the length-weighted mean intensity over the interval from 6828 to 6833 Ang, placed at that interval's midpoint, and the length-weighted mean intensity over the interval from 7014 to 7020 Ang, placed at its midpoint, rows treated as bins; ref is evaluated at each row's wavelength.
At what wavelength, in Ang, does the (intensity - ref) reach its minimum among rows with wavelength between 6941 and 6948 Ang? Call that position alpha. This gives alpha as 6947.5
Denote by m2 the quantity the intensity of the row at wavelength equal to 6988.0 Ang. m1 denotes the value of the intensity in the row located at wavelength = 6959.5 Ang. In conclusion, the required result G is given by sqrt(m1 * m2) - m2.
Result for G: 0.1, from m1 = 4.266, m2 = 4.132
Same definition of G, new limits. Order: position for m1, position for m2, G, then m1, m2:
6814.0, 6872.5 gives -0.3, 4.509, 5.021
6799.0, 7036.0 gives -0.1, 4.367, 4.655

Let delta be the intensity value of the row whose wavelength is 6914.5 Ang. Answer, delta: 4.155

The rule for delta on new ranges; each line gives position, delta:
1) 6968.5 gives 4.669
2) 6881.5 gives 4.725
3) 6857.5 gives 4.687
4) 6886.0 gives 4.405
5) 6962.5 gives 4.489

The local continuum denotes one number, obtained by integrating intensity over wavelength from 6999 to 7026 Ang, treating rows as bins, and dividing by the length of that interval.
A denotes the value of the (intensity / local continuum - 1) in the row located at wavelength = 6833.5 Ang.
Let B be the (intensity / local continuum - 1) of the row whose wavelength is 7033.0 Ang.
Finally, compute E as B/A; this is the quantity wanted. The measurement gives 1.4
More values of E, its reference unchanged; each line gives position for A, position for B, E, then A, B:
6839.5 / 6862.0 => 0.6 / -0.119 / -0.072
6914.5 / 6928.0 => -2.0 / -0.039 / 0.079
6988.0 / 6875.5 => -1.9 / -0.044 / 0.082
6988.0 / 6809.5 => -1.8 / -0.044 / 0.082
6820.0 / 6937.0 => 2.1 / -0.106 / -0.225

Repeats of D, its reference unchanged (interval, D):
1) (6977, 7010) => -0.12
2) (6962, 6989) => -0.04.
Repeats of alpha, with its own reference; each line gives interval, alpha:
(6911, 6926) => 6911.5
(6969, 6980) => 6970.0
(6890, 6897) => 6895.0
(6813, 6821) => 6820.0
